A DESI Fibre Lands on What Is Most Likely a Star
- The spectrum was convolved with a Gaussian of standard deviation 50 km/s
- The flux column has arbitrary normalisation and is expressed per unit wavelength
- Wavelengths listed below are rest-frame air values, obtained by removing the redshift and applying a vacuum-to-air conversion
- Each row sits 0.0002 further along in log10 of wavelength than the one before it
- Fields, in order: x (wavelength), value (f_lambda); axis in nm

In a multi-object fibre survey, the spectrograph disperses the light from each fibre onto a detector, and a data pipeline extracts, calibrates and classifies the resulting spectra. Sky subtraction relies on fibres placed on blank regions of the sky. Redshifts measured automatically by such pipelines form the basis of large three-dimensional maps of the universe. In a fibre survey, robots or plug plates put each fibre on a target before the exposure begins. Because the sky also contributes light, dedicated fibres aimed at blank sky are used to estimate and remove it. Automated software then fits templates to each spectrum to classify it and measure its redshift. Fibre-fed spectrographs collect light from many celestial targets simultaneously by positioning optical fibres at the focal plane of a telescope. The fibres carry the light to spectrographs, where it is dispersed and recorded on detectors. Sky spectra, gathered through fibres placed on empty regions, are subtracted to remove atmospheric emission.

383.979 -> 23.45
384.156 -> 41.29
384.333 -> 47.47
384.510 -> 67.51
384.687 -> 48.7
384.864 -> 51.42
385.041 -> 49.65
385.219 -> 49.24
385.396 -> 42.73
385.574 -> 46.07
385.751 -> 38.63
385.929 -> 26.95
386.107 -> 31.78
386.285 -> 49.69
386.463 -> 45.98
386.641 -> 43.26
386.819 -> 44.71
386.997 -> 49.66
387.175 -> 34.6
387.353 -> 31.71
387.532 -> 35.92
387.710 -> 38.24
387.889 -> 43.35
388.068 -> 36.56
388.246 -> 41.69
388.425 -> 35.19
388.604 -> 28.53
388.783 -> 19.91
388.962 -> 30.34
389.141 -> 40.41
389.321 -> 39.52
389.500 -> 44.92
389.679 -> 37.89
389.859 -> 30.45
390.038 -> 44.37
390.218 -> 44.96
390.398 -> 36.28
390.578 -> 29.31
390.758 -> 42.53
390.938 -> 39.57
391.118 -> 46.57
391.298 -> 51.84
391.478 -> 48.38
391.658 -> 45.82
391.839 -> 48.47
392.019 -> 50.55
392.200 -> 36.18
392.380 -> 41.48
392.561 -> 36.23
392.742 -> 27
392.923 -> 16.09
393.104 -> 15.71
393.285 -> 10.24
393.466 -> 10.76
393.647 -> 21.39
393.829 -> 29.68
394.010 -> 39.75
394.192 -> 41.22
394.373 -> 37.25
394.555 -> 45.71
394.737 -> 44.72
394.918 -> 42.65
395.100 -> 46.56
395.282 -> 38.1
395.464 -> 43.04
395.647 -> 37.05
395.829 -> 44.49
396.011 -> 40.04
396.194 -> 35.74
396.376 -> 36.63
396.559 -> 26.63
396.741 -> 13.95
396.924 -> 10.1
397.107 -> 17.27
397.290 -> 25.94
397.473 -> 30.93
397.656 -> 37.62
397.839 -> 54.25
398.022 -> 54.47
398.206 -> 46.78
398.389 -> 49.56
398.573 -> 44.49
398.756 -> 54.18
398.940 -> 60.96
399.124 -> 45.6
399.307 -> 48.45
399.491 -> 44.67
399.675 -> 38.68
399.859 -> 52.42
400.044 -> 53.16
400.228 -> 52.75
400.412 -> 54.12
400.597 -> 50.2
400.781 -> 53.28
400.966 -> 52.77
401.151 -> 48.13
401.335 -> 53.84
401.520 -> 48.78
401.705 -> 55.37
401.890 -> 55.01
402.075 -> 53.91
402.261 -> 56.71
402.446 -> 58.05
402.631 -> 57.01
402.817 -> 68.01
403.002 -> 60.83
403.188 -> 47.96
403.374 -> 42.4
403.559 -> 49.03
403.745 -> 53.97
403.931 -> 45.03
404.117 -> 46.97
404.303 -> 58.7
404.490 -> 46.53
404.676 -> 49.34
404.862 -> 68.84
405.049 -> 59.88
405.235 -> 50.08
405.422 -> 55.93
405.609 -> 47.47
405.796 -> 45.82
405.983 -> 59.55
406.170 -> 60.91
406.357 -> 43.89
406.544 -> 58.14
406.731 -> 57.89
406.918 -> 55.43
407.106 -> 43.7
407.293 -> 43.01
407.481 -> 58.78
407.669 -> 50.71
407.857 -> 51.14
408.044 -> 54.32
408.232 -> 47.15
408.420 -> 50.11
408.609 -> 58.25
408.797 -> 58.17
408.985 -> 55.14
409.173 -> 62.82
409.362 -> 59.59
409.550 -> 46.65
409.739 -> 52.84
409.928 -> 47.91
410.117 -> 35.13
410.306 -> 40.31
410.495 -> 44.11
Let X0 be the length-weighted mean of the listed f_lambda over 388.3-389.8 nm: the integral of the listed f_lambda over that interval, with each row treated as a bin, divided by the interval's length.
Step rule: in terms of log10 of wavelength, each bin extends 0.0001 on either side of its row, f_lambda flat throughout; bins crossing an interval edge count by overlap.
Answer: 35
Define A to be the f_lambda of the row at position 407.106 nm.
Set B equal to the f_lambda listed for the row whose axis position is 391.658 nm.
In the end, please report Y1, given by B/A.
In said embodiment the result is 1.0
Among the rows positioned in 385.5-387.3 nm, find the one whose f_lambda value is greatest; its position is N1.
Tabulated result 386.285 nm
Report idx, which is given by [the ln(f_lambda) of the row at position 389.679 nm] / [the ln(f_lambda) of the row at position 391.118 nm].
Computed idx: 0.946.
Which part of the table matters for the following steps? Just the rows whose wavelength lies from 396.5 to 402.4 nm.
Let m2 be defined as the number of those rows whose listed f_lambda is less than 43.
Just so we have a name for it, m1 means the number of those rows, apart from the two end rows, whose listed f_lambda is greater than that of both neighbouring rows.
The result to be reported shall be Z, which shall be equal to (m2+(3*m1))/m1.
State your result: 3.9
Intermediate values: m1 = 9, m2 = 8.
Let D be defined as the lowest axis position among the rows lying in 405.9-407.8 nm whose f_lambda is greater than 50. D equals 405.983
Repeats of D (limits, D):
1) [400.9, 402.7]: 400.966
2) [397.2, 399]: 397.839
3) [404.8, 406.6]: 404.862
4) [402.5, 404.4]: 402.631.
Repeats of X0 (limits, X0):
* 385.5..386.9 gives 41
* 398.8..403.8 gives 52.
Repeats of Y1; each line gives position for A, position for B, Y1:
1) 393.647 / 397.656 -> 1.8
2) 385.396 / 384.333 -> 1.1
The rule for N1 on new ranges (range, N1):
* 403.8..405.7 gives 404.862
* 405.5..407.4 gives 406.170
